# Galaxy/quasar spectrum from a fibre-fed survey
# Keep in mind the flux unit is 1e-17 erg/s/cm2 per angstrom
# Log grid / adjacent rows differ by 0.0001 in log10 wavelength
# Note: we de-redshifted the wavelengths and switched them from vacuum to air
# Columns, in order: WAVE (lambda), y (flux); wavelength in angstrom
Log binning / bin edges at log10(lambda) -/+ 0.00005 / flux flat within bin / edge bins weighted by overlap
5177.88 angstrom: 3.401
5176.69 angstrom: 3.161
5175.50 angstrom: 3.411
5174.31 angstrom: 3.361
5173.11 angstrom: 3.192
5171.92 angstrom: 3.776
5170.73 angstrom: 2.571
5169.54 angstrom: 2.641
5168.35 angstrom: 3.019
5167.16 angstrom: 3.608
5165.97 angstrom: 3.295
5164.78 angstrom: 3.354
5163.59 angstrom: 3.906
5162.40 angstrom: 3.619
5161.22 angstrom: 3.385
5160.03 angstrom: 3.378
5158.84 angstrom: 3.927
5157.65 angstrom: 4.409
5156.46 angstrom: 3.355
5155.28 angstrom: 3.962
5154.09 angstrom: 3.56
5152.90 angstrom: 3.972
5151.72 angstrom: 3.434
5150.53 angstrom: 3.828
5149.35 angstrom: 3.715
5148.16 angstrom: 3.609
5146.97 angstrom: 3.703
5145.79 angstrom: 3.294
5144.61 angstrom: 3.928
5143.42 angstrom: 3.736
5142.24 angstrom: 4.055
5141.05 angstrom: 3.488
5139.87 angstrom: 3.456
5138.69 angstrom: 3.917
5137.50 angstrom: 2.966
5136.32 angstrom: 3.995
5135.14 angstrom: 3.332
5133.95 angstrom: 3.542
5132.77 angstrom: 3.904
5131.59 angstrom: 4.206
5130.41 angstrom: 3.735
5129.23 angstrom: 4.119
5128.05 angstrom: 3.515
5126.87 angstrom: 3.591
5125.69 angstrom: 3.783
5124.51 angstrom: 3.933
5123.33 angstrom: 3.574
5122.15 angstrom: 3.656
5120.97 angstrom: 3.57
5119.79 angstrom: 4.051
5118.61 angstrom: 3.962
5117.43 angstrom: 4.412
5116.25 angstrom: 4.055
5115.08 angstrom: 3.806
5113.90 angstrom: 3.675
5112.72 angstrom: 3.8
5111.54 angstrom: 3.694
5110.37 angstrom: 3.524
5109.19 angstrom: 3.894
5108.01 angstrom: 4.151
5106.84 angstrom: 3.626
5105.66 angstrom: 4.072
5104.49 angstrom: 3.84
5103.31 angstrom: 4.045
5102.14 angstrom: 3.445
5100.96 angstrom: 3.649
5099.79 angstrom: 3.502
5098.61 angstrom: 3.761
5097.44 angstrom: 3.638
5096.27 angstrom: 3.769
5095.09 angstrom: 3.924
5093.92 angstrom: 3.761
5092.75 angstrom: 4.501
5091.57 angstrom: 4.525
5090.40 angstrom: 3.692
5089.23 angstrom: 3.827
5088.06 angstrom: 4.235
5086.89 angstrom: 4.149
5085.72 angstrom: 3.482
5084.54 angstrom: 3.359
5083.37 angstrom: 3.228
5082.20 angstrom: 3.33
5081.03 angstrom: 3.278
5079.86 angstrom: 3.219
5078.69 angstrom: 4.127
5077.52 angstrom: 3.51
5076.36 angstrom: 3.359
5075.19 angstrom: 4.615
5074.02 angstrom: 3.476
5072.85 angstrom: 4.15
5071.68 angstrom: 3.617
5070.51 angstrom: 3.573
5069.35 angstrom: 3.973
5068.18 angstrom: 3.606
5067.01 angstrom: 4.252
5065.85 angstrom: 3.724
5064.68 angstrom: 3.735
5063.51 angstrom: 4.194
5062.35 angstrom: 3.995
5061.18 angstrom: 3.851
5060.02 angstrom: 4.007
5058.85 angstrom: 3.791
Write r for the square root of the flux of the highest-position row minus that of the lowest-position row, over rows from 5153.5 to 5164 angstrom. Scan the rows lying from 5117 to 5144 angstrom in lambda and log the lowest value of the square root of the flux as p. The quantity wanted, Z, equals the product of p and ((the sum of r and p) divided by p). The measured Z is 1.81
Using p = 1.72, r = 0.09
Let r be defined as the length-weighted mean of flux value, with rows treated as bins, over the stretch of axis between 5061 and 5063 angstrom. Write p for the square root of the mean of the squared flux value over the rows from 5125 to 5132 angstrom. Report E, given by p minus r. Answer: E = -0.1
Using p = 3.8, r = 3.95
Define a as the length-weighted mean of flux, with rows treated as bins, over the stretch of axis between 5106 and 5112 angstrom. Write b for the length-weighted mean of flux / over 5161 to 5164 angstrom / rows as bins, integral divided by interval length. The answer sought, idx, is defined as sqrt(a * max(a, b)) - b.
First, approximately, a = 3.79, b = 3.66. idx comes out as 0.1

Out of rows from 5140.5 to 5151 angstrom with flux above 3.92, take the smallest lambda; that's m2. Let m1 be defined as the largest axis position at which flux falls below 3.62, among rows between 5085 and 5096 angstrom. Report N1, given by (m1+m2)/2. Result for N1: 5114.0 angstrom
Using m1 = 5085.72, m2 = 5142.24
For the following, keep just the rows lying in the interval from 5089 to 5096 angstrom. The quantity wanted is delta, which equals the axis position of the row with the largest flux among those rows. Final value 5091.57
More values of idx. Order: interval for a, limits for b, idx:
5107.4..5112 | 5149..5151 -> 0.0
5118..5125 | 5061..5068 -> -0.1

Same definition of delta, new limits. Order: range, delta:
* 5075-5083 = 5075.19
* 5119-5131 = 5129.23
